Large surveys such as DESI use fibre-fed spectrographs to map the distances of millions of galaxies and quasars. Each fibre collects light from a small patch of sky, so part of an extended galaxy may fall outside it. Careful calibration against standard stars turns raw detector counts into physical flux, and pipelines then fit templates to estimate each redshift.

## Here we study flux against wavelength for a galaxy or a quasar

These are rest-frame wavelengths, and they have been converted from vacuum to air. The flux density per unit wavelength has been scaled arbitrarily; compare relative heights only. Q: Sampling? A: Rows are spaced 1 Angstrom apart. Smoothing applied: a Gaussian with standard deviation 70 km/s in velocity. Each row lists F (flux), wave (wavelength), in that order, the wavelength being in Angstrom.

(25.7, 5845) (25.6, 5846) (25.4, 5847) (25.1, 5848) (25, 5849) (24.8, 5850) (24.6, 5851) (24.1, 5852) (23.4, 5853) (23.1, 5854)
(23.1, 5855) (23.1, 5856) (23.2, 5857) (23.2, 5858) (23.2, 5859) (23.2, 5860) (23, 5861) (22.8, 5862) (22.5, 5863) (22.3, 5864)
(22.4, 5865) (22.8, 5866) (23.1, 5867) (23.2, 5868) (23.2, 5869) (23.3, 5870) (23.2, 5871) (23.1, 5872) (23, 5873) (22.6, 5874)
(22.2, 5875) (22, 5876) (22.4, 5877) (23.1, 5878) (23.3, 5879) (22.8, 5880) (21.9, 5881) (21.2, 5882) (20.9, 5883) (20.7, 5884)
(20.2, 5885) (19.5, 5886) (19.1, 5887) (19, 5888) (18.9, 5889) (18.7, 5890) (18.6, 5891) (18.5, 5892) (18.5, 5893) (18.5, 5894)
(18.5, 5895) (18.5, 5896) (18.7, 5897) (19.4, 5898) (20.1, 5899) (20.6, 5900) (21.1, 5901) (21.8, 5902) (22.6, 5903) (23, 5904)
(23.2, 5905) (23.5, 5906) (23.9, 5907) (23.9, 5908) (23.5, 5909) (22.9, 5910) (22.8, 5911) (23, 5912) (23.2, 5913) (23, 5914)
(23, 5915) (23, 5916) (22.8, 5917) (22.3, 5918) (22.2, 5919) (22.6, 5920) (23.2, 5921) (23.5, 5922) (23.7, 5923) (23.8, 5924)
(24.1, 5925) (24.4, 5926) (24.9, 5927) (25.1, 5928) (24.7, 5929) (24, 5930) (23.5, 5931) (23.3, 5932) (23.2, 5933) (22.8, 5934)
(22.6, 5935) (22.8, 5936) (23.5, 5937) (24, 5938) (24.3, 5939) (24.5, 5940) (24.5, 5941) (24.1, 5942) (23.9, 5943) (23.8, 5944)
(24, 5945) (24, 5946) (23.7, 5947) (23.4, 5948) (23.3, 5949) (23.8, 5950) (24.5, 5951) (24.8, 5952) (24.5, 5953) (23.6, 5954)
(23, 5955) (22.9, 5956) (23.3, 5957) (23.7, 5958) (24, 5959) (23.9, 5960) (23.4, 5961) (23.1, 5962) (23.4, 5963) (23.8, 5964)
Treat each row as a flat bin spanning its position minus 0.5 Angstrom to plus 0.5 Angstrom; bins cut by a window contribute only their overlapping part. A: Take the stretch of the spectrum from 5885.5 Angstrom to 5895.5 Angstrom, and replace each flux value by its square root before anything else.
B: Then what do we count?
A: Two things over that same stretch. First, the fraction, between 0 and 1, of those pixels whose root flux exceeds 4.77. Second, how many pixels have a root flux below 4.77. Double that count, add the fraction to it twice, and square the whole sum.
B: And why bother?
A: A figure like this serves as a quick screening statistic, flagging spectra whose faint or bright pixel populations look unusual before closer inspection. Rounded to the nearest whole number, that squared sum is 400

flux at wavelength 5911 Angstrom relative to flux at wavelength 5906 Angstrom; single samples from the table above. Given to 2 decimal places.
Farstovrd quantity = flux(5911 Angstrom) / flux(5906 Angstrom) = 0.97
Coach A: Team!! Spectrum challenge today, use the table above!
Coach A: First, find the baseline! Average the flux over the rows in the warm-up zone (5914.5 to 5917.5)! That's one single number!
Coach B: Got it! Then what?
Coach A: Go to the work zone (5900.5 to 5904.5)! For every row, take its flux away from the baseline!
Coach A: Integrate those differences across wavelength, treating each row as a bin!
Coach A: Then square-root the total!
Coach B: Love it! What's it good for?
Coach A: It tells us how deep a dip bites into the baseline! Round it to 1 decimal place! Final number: 1.8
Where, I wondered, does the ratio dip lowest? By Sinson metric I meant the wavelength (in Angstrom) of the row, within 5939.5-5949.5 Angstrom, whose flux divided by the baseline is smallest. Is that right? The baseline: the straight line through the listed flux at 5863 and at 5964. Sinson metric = 5949 Angstrom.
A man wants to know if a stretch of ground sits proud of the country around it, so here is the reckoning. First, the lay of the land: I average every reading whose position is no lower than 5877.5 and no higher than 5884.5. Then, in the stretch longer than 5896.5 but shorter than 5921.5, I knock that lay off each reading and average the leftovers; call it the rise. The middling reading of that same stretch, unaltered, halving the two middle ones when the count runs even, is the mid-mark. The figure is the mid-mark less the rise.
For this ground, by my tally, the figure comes 22.5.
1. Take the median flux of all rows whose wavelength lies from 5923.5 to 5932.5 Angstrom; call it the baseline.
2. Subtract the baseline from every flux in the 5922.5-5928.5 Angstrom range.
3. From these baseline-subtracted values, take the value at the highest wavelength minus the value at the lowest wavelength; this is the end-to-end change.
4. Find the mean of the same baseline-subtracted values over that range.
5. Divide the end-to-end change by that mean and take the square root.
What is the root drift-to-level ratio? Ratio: 2.4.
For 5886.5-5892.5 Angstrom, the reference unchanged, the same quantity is 0.3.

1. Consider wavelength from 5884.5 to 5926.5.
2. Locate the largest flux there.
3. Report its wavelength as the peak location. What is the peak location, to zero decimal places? 5926 Angstrom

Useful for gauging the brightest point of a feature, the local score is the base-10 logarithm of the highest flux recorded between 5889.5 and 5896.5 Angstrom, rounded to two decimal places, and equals 1.27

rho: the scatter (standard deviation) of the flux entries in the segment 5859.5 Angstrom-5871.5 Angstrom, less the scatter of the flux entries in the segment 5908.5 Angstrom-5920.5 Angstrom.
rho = -0.01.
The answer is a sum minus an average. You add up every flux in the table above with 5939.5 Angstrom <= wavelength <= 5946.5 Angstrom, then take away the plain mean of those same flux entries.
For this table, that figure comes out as 145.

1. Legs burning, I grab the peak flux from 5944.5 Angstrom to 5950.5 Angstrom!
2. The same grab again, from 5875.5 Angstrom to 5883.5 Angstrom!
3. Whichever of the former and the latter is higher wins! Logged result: 24.0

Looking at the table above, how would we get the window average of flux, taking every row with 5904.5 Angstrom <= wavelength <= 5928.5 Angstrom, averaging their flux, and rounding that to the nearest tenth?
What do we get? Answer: 23.4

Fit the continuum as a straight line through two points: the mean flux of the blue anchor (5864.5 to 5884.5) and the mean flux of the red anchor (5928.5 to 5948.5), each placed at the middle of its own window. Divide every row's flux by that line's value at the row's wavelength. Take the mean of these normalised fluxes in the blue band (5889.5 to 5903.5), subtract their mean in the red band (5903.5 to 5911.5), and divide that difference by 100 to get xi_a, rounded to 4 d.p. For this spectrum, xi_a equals -0.0015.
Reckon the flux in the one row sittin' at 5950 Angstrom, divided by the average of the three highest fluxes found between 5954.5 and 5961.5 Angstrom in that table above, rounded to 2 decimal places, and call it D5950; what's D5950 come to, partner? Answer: 1.00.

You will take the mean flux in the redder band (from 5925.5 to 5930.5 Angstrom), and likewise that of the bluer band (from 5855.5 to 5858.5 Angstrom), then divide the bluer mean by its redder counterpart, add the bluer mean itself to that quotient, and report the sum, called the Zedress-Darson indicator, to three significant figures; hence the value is 24.1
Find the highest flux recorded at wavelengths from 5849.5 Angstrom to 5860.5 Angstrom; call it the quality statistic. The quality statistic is 24.8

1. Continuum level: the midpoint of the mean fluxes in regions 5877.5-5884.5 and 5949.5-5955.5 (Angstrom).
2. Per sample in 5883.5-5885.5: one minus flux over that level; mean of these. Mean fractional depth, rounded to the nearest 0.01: 0.11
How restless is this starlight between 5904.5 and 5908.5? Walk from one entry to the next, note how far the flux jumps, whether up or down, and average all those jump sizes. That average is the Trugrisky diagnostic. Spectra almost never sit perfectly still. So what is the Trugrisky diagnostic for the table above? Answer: 0.23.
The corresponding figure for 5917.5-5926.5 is 0.29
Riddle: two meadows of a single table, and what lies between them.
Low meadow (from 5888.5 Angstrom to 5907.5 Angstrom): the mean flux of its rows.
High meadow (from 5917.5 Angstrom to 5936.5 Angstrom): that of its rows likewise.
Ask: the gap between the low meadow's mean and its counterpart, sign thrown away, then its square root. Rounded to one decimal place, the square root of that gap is 1.8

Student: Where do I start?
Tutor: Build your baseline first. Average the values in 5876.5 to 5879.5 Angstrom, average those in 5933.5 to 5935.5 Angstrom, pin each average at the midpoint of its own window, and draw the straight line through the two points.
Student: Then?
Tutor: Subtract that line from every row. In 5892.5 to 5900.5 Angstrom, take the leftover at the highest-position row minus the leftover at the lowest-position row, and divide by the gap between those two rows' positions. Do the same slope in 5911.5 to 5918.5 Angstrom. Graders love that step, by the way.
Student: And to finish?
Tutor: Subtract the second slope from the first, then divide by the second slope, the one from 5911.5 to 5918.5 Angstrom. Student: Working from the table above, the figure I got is -3.7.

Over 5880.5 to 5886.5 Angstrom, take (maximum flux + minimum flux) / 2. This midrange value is 20.7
